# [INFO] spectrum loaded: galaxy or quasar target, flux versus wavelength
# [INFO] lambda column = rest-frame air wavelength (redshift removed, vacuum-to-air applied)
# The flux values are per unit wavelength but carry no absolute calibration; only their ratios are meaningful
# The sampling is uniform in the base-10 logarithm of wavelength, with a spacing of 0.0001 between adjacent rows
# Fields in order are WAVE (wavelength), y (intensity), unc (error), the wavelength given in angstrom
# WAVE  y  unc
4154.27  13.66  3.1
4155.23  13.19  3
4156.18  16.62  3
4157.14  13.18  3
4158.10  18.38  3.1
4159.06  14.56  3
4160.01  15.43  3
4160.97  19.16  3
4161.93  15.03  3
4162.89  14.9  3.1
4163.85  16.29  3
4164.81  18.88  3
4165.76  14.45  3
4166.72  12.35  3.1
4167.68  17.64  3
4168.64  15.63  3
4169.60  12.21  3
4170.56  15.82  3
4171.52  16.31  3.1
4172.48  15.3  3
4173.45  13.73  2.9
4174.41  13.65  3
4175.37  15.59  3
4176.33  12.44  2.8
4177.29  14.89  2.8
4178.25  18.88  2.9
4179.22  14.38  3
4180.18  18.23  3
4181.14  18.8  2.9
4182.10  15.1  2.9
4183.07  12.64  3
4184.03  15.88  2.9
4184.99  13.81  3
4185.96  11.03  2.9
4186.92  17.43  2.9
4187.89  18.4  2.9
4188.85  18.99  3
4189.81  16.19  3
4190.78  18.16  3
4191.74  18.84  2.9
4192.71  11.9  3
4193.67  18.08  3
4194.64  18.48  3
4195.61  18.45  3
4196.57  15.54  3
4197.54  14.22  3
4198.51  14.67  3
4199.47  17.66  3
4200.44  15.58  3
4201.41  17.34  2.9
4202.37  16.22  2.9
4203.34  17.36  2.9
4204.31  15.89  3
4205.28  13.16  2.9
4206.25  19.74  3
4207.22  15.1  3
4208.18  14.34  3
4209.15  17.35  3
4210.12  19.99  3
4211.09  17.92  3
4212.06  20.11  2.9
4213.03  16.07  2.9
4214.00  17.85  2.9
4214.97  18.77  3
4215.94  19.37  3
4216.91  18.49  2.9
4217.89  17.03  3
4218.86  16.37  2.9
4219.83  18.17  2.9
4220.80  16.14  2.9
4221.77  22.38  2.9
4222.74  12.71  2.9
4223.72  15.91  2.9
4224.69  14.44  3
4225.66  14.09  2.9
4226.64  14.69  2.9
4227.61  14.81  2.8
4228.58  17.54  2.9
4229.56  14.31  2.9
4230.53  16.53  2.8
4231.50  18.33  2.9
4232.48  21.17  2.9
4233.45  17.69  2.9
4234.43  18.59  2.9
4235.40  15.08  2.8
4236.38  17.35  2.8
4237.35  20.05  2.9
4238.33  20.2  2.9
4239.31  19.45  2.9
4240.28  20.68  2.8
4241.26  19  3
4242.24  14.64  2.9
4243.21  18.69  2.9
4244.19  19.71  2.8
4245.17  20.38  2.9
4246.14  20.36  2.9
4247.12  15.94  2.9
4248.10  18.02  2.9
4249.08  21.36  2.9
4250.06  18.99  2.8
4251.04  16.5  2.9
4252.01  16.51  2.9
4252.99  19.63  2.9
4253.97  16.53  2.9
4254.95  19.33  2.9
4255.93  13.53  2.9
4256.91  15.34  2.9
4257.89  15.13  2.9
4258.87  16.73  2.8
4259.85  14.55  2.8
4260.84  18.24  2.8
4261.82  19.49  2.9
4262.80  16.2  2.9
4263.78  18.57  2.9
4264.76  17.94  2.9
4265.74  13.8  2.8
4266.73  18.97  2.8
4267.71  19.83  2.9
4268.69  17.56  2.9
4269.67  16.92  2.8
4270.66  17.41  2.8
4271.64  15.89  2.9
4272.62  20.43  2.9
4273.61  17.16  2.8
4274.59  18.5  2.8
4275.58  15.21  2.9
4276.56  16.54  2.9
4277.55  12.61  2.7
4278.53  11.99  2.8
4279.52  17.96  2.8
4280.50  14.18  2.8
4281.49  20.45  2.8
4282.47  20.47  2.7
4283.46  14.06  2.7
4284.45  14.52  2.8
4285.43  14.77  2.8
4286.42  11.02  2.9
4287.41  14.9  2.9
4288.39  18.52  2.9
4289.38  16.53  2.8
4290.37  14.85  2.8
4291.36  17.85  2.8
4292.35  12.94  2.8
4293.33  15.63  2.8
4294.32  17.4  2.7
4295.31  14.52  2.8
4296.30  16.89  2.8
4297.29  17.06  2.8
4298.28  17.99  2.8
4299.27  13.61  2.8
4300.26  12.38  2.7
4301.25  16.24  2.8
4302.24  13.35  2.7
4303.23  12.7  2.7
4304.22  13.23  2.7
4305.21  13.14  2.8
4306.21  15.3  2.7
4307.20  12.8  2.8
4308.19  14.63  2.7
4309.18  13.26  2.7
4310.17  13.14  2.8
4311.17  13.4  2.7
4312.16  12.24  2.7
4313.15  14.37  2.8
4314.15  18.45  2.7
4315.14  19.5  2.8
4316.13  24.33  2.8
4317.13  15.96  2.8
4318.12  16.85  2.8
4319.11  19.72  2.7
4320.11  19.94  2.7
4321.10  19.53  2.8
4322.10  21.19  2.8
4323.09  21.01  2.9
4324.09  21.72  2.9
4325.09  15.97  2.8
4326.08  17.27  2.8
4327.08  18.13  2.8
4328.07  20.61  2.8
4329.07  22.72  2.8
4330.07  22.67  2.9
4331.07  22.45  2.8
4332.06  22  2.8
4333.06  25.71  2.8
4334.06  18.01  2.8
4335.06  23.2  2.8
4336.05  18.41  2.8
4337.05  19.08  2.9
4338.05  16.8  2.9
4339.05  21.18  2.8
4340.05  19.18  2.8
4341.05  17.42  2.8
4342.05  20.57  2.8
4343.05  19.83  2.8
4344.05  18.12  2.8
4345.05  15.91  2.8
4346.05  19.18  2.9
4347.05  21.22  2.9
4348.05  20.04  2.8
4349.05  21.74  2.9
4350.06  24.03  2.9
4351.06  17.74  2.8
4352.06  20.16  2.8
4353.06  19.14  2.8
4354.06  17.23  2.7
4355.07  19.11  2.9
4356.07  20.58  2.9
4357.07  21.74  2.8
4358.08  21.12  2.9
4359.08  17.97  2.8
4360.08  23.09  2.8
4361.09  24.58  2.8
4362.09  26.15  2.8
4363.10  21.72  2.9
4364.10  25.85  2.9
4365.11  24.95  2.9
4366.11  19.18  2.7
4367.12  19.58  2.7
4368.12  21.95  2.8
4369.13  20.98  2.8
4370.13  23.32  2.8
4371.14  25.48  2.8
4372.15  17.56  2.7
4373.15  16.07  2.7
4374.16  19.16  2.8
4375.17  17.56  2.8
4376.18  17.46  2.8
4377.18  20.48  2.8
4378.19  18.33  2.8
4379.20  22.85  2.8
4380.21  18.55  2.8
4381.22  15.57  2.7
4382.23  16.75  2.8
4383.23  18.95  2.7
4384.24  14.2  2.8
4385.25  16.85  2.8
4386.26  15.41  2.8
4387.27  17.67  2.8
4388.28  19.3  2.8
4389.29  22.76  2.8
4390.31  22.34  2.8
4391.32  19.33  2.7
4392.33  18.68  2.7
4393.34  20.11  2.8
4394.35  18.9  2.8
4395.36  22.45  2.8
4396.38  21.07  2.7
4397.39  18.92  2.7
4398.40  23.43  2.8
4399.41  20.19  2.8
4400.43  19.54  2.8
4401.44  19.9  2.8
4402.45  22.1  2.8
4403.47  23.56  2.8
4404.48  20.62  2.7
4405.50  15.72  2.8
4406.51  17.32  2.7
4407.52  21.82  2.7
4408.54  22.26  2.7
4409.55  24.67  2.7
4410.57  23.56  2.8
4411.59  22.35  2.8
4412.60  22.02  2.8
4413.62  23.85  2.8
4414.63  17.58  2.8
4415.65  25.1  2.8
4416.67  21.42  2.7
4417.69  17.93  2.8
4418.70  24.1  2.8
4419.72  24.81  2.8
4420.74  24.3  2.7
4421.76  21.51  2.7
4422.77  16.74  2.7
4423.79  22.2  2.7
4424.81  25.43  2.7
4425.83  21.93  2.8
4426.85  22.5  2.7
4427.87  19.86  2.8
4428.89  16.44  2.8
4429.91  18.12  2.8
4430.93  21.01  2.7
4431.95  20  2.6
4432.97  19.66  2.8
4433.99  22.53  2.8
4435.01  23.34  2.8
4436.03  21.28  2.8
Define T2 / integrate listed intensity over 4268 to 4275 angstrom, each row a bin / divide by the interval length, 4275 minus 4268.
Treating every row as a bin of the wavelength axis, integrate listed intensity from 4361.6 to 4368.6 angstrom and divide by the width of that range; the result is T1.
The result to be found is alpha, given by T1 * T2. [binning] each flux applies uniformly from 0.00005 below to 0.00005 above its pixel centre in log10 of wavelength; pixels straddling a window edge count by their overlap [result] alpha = 404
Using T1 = 23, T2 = 18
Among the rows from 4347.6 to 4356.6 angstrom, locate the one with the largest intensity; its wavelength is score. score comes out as 4350.06 angstrom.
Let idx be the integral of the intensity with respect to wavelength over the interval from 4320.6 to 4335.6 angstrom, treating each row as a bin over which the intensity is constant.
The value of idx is 312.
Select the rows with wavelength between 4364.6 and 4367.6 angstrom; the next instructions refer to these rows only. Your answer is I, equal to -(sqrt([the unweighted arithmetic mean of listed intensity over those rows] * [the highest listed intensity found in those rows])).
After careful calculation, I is -23.0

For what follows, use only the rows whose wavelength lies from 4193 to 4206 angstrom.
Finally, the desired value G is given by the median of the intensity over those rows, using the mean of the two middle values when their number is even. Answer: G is 16.2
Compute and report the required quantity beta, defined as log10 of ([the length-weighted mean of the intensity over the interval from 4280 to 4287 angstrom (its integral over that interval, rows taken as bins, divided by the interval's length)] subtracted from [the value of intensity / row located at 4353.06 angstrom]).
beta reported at 0.54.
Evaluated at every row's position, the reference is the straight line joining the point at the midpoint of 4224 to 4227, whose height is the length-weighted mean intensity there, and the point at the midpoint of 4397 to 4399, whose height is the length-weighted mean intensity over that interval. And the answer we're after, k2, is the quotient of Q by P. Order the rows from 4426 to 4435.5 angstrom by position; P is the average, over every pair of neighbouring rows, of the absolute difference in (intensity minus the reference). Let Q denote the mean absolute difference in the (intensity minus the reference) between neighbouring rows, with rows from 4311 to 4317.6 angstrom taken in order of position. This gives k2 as 1.8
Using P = 2.0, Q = 3.6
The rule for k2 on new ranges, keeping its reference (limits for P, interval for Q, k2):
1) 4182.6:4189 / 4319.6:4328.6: 0.6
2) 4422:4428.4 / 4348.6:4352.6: 1.2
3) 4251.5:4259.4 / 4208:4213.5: 1.1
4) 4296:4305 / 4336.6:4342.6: 1.5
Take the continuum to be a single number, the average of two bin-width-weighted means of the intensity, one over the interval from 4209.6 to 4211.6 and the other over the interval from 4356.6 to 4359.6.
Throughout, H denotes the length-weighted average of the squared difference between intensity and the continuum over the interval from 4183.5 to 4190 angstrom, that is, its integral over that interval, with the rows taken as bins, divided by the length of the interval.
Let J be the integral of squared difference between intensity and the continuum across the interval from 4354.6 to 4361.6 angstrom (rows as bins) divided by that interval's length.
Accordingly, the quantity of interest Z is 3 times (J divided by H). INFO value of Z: 1.0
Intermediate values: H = 20.5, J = 7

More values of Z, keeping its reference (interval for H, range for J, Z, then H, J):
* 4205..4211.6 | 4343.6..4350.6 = 1.4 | 13.1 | 6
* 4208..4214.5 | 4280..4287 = 12.3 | 6.4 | 26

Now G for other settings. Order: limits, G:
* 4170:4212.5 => 16.0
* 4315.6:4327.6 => 19.6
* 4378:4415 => 19.9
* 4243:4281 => 17.4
